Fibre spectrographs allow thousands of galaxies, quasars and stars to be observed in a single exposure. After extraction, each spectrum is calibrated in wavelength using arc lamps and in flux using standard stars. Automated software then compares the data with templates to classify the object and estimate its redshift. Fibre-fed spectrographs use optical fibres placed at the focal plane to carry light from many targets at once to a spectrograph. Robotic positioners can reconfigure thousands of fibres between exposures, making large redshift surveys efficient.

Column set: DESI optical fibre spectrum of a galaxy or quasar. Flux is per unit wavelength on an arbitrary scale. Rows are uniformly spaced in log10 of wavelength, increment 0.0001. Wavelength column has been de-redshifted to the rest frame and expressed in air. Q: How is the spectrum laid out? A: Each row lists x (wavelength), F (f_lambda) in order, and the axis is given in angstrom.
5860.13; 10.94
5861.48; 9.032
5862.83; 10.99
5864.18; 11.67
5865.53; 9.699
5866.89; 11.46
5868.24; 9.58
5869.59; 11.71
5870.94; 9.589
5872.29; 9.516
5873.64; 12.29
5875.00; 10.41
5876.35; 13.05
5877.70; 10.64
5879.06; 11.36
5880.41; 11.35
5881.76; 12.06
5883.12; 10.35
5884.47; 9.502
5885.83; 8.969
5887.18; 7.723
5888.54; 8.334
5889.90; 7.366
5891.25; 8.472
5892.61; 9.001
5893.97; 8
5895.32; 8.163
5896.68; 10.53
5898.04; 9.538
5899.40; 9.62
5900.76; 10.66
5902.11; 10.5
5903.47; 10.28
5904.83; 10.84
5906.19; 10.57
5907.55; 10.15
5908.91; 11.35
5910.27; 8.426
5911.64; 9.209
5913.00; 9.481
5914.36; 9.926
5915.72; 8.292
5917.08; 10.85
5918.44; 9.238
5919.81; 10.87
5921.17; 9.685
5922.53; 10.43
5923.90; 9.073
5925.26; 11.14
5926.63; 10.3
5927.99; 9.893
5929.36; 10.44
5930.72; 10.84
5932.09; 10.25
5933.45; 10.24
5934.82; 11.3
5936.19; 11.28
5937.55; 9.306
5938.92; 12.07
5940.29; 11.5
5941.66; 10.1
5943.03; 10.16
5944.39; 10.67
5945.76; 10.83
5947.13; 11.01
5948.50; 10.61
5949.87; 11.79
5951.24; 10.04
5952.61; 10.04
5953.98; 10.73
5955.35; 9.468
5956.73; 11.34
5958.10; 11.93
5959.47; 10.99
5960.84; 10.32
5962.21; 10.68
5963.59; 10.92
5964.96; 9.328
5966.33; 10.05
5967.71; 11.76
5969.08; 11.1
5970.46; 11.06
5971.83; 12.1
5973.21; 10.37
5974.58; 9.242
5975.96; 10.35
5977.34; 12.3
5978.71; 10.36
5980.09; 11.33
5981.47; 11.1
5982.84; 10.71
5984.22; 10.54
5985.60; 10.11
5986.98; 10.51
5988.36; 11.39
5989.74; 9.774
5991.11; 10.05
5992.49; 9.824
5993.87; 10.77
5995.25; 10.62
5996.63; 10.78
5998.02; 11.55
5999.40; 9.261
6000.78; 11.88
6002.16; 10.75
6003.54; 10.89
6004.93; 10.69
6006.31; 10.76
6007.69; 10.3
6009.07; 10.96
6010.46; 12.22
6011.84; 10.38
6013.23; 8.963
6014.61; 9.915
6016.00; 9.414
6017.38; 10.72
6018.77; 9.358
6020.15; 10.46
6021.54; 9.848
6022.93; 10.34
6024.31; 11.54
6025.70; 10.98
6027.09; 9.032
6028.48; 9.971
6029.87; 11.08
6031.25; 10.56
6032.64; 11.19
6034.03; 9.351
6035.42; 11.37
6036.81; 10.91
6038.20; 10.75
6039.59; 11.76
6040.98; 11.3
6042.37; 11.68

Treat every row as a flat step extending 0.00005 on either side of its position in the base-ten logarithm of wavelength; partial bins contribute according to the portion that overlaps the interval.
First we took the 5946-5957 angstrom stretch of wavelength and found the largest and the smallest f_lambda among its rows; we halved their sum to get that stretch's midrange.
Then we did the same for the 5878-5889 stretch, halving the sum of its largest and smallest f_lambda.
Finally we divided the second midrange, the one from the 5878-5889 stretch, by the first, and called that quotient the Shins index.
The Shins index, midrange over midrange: 0.93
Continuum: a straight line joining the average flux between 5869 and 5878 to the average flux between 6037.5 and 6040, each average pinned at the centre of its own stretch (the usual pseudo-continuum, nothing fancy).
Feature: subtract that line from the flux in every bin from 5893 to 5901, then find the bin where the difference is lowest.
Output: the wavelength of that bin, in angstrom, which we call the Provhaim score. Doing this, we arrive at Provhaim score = 5893.97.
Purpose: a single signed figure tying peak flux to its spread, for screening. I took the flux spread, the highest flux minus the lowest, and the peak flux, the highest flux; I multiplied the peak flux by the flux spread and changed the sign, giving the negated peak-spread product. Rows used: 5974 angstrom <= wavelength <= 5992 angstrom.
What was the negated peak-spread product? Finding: -37.6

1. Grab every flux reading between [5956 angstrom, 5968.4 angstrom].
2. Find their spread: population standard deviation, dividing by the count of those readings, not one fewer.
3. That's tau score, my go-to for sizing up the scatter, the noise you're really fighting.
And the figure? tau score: 0.78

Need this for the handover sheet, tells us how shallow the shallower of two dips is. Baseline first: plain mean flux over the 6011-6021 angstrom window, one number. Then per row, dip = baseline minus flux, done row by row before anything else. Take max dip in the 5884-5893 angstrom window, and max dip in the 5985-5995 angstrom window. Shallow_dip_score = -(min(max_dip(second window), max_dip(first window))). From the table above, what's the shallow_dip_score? -0.1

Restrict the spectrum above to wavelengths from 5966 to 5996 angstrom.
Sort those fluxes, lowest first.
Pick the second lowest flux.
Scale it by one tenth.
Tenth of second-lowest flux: 0.98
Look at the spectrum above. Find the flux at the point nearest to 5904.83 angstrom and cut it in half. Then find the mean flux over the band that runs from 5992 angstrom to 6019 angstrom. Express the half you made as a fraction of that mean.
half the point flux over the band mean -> 0.52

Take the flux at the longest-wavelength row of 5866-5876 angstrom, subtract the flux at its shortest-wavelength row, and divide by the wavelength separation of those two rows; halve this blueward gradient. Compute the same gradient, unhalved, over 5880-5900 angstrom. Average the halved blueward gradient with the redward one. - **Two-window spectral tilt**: -0.08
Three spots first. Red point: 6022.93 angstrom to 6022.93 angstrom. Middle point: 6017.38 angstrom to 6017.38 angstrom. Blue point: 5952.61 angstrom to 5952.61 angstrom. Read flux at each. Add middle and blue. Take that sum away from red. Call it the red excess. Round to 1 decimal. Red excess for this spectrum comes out -10.4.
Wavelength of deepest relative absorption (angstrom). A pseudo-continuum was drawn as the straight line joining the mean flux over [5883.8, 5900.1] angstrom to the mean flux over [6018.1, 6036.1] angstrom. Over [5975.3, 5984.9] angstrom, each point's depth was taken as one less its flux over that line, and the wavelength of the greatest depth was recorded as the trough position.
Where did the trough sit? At 5978.71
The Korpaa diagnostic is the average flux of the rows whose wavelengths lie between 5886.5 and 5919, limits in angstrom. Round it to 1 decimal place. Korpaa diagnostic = 9.4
